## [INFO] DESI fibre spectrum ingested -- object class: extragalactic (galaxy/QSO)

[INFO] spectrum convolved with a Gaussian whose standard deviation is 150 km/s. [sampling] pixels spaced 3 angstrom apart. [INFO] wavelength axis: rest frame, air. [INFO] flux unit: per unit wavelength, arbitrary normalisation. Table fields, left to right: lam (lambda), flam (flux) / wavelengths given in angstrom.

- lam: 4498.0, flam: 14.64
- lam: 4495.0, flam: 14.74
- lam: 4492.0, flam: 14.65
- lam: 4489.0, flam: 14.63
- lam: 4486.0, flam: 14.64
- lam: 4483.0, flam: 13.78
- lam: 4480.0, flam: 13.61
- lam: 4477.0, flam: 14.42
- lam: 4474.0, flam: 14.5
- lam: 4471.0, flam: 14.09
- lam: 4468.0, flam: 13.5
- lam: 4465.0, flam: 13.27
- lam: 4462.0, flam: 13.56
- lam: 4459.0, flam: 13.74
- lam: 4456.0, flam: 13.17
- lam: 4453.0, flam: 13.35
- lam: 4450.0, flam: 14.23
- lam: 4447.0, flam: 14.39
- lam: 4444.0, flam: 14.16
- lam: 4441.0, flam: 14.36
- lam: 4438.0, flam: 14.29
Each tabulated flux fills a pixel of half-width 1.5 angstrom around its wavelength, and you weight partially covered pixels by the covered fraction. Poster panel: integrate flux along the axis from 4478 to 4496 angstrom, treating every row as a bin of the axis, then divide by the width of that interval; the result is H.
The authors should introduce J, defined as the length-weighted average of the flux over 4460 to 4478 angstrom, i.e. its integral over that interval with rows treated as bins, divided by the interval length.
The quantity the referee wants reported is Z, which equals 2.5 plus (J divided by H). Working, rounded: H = 14.3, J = 13.9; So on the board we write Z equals 3.47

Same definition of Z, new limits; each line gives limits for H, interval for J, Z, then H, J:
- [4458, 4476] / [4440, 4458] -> 3.51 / 13.8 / 13.9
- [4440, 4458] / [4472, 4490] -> 3.52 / 13.9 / 14.2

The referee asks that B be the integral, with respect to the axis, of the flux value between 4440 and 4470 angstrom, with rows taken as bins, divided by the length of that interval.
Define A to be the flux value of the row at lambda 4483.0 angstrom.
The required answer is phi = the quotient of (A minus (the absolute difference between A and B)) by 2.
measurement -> 6.88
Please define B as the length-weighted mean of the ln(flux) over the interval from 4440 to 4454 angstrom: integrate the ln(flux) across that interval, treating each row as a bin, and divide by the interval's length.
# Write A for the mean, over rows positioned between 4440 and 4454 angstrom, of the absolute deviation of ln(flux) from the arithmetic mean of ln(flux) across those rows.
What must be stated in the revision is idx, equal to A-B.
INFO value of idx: -2.63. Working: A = 0.0217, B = 2.647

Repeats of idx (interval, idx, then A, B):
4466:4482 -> -2.61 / 0.0269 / 2.638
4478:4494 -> -2.63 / 0.0320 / 2.658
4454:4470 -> -2.59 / 0.0136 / 2.600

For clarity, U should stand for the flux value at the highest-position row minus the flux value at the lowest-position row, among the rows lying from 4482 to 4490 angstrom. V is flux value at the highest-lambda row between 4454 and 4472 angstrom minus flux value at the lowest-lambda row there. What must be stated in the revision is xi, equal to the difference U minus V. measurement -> -0.07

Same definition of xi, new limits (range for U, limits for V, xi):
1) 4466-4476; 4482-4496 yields 0.04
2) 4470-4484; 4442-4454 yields 0.50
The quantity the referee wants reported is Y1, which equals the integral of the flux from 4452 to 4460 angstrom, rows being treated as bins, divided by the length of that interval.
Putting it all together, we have 13.4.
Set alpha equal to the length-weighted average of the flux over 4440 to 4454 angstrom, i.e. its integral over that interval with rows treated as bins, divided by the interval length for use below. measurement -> 14.1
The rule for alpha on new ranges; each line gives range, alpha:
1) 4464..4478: 14.0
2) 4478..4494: 14.3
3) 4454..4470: 13.5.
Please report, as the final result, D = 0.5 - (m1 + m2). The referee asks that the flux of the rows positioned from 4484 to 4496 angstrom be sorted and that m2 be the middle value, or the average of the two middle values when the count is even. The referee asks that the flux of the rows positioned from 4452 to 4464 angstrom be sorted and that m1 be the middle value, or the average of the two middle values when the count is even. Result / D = -27.6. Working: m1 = 13.5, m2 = 14.6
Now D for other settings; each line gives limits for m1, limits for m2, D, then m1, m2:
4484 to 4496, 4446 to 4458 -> -27.9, 14.6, 13.8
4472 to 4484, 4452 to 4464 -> -27.1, 14.1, 13.5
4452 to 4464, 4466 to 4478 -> -27.2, 13.5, 14.3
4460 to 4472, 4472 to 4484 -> -27.1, 13.5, 14.1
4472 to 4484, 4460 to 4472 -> -27.1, 14.1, 13.5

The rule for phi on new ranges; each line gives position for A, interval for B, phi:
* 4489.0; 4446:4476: 6.89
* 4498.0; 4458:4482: 6.92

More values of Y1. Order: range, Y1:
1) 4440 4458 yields 13.9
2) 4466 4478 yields 14.1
